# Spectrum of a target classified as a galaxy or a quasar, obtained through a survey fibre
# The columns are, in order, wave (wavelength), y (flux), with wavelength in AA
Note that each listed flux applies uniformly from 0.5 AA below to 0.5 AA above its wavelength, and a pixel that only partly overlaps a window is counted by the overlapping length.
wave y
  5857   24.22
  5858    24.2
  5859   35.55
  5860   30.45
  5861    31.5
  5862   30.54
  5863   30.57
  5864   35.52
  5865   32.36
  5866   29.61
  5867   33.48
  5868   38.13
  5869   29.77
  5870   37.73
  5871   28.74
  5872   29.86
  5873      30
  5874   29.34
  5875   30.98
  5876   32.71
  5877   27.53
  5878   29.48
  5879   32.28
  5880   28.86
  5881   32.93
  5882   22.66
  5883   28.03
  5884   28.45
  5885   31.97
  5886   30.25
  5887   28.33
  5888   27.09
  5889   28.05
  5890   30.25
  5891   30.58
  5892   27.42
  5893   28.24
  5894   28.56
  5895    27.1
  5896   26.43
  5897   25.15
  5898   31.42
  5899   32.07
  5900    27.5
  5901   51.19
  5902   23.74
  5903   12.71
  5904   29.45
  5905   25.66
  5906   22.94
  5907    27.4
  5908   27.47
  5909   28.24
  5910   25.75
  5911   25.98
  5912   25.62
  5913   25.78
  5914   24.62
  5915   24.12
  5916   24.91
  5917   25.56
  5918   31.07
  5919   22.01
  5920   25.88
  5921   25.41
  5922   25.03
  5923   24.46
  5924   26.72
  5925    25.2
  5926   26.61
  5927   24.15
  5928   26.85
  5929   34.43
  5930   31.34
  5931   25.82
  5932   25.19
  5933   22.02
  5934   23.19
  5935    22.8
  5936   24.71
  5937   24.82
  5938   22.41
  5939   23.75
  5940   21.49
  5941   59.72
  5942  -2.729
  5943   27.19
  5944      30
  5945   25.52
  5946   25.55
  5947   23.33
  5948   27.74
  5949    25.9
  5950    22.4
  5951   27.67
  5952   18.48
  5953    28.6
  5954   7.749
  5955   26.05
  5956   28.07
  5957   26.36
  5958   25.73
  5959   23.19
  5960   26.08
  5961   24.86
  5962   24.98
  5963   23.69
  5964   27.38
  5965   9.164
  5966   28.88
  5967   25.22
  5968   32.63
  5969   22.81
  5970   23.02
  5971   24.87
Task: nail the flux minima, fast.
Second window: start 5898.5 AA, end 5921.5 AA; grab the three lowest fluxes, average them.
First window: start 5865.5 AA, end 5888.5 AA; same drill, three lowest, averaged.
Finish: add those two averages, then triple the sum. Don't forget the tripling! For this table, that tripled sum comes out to 135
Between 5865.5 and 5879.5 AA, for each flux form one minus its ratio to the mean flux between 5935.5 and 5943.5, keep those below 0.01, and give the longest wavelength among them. 5879 AA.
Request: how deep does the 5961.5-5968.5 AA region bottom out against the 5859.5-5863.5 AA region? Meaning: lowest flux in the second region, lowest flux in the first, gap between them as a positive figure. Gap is 21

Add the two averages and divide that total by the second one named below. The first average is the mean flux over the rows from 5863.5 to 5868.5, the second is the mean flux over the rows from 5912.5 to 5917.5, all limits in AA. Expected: 2.35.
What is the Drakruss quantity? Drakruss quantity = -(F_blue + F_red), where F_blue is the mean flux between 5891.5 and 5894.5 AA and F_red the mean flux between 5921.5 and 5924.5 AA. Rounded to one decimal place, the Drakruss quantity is -53.5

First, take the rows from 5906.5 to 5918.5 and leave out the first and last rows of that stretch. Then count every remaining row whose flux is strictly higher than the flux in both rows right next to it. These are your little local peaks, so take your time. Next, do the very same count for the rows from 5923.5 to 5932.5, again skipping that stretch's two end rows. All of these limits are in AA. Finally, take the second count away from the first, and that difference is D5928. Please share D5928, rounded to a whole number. 1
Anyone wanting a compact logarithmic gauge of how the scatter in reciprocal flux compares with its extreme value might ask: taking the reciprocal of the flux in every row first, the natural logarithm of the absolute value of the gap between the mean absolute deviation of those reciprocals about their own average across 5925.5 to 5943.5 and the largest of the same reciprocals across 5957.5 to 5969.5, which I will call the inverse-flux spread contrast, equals -2.7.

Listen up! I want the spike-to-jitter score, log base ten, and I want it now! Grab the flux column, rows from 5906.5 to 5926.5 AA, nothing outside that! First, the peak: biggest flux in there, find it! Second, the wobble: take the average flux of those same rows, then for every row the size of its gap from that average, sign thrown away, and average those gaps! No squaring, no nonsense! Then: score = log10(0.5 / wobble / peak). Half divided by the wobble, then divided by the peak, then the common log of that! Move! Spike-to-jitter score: -1.88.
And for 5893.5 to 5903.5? -2.77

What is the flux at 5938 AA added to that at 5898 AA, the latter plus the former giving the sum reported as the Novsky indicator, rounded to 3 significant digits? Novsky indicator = 53.8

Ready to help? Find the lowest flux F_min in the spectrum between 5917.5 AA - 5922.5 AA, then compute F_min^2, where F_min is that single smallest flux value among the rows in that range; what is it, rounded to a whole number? 484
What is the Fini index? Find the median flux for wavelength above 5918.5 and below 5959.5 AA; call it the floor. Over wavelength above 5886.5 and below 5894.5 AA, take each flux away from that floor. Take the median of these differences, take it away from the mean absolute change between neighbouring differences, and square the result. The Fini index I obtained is 17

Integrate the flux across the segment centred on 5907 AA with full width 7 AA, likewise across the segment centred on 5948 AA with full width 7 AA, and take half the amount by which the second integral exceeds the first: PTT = -4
